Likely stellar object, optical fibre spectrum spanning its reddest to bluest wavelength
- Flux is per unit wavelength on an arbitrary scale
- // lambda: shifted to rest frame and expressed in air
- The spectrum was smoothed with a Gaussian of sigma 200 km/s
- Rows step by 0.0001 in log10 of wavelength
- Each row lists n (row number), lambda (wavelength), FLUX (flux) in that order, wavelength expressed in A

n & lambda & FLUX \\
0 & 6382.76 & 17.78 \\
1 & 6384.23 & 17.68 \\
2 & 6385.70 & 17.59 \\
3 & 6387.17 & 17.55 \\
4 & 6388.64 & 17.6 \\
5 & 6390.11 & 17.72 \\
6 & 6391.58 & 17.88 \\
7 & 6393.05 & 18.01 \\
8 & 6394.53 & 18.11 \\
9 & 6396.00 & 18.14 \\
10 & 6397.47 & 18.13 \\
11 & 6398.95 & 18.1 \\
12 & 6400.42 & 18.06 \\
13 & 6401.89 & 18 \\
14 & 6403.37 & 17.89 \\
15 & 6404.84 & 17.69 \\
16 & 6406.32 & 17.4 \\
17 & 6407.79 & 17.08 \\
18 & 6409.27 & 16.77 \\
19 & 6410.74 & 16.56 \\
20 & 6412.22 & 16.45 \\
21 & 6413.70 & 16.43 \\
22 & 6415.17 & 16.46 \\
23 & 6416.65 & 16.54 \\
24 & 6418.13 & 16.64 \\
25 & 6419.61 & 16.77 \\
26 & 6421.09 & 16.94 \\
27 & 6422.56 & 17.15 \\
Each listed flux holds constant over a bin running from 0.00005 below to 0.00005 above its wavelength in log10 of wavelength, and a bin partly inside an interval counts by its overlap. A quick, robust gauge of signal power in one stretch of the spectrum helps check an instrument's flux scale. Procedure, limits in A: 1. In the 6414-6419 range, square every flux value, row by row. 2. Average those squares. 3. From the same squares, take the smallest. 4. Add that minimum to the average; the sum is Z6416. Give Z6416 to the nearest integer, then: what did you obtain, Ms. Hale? 545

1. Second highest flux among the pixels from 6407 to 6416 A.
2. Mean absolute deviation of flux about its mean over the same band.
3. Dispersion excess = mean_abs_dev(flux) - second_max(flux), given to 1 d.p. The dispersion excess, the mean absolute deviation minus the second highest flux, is -16.6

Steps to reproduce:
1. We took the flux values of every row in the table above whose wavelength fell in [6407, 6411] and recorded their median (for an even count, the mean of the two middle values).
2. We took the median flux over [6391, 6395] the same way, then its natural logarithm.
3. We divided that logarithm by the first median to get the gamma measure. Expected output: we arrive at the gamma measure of 0.172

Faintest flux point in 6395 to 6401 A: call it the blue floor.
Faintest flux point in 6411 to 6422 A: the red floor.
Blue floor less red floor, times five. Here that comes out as 8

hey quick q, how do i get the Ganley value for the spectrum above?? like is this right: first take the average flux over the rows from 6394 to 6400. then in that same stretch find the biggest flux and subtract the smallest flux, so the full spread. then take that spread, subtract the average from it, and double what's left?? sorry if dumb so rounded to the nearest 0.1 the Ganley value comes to -36.2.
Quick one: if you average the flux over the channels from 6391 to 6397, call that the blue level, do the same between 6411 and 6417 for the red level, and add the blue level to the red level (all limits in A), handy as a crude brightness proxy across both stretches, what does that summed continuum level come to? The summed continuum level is 34.5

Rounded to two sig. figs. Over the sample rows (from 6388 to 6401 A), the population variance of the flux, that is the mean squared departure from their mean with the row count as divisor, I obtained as 0.034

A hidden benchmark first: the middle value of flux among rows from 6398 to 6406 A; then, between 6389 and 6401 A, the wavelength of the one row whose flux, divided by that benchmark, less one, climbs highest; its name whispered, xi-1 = 6396.00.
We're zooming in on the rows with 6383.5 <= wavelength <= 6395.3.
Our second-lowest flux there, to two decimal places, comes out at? 17.59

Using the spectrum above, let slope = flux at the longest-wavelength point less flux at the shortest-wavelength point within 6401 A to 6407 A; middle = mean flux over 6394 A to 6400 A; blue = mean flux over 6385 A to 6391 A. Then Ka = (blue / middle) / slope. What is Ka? -1.6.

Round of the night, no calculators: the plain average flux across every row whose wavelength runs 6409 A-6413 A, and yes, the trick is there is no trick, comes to 16.6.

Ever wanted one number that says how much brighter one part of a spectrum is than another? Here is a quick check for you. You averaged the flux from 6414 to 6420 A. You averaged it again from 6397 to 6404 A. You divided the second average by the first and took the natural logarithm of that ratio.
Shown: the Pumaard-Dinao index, 0.083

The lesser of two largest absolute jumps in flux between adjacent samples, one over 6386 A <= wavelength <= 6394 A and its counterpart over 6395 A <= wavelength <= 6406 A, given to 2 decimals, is 0.16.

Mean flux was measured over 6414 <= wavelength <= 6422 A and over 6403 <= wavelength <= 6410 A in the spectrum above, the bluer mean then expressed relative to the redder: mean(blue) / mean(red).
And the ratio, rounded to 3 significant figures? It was 1.04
